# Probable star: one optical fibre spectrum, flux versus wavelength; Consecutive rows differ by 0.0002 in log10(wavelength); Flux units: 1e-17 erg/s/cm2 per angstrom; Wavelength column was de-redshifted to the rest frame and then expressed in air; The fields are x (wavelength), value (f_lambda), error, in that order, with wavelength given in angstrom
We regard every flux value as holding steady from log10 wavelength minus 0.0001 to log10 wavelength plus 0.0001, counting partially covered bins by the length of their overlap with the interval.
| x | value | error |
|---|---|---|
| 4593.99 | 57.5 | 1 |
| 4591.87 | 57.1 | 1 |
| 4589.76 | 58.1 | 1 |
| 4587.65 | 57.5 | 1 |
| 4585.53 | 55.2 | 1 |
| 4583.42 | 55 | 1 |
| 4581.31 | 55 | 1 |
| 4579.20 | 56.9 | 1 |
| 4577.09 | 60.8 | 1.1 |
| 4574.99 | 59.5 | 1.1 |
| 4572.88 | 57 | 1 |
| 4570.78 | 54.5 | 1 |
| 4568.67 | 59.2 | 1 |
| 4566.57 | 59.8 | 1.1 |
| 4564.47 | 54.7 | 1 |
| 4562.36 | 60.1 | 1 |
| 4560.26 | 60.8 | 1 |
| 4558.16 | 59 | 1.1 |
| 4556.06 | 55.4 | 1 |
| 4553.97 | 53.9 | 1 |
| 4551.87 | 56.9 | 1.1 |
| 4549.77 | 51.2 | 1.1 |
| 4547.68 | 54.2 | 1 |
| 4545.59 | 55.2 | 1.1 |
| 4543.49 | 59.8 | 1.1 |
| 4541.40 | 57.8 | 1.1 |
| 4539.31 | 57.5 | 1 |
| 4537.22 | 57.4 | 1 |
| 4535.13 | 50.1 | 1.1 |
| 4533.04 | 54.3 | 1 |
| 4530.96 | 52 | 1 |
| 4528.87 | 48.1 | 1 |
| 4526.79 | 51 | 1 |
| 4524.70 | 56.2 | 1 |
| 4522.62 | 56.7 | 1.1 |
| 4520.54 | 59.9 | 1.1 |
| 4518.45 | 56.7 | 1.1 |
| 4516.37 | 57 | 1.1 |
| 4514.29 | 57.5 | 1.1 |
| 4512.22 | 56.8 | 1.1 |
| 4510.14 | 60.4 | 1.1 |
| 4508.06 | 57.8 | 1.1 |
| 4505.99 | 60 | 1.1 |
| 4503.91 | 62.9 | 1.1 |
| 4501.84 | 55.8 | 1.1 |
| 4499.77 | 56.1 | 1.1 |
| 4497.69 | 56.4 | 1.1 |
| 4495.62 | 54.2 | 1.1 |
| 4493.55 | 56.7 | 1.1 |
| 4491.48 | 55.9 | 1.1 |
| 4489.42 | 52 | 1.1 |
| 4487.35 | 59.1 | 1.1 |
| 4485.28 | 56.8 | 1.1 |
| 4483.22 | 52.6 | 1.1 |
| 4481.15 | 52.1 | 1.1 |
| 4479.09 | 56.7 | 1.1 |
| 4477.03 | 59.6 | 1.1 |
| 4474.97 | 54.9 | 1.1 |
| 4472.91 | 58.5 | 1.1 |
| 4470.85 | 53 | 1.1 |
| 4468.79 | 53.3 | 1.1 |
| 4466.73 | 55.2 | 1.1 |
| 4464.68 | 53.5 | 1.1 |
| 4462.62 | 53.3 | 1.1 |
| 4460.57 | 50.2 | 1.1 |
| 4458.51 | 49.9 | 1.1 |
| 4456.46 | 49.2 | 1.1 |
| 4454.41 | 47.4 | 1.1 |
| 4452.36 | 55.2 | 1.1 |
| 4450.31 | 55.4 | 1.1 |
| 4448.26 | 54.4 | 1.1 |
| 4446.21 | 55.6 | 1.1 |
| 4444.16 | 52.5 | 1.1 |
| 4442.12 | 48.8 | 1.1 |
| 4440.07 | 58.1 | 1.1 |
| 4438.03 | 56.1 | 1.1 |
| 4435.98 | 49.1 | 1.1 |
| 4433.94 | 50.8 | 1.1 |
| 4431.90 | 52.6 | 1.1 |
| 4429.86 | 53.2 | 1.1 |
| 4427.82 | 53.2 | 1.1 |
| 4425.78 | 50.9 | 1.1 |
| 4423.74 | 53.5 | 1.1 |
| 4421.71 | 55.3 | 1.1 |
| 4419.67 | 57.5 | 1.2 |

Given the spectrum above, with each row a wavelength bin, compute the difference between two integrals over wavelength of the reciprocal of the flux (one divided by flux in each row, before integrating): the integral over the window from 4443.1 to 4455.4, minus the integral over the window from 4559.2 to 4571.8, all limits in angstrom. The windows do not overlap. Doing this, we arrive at 0.014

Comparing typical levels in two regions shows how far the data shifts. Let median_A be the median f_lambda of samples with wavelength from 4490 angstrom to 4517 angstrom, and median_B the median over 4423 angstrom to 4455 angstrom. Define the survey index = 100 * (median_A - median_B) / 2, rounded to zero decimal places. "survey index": 180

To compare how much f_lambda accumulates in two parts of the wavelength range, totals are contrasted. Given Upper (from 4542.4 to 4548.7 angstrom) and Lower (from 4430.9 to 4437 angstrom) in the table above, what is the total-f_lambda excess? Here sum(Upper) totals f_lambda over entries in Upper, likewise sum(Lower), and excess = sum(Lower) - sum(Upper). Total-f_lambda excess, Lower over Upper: -17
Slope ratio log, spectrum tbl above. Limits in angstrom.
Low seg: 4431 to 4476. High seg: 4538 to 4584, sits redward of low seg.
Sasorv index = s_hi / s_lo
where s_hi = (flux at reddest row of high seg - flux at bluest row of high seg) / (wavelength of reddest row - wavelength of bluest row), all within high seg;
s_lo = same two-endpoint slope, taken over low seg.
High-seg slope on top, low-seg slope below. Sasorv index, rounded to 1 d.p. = -1.1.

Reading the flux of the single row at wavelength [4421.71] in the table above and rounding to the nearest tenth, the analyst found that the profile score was 55.3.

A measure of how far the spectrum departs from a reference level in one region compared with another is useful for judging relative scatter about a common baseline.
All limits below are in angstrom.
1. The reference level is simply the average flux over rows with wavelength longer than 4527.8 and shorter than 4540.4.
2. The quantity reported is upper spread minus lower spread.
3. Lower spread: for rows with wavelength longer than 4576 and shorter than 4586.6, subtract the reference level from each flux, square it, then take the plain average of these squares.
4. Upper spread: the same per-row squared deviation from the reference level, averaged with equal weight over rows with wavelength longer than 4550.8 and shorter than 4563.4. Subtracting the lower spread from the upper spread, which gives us 10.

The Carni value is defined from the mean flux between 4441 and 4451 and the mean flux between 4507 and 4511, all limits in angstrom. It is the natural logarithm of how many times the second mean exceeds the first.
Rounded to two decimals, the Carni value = 0.10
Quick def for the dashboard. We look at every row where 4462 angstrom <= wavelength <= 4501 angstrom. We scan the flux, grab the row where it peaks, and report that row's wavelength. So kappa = 4477.03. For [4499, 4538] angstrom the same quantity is 4503.91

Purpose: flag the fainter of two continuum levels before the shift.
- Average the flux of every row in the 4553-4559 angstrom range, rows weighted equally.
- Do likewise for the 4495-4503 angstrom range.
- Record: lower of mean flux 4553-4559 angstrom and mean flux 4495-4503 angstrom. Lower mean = 56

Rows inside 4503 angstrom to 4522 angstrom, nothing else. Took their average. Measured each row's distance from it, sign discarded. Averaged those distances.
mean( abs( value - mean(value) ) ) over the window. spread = 1.80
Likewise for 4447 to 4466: 2.56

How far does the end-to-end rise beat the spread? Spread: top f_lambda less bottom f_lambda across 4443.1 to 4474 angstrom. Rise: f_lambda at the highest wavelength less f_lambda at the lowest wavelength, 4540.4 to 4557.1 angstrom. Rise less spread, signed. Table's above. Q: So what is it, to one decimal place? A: -13.5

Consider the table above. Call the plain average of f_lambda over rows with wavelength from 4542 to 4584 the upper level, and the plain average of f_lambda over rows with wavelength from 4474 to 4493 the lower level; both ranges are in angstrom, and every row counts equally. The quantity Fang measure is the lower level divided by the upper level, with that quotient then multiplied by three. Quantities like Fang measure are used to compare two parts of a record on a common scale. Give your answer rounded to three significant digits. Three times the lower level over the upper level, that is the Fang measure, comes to 2.93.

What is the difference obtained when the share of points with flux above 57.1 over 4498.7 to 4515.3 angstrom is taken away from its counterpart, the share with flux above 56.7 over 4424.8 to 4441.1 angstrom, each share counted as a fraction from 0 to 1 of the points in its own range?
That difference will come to -0.50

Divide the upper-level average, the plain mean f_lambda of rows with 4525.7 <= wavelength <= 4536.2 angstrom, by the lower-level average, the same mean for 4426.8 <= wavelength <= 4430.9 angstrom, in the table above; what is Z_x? 0.96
